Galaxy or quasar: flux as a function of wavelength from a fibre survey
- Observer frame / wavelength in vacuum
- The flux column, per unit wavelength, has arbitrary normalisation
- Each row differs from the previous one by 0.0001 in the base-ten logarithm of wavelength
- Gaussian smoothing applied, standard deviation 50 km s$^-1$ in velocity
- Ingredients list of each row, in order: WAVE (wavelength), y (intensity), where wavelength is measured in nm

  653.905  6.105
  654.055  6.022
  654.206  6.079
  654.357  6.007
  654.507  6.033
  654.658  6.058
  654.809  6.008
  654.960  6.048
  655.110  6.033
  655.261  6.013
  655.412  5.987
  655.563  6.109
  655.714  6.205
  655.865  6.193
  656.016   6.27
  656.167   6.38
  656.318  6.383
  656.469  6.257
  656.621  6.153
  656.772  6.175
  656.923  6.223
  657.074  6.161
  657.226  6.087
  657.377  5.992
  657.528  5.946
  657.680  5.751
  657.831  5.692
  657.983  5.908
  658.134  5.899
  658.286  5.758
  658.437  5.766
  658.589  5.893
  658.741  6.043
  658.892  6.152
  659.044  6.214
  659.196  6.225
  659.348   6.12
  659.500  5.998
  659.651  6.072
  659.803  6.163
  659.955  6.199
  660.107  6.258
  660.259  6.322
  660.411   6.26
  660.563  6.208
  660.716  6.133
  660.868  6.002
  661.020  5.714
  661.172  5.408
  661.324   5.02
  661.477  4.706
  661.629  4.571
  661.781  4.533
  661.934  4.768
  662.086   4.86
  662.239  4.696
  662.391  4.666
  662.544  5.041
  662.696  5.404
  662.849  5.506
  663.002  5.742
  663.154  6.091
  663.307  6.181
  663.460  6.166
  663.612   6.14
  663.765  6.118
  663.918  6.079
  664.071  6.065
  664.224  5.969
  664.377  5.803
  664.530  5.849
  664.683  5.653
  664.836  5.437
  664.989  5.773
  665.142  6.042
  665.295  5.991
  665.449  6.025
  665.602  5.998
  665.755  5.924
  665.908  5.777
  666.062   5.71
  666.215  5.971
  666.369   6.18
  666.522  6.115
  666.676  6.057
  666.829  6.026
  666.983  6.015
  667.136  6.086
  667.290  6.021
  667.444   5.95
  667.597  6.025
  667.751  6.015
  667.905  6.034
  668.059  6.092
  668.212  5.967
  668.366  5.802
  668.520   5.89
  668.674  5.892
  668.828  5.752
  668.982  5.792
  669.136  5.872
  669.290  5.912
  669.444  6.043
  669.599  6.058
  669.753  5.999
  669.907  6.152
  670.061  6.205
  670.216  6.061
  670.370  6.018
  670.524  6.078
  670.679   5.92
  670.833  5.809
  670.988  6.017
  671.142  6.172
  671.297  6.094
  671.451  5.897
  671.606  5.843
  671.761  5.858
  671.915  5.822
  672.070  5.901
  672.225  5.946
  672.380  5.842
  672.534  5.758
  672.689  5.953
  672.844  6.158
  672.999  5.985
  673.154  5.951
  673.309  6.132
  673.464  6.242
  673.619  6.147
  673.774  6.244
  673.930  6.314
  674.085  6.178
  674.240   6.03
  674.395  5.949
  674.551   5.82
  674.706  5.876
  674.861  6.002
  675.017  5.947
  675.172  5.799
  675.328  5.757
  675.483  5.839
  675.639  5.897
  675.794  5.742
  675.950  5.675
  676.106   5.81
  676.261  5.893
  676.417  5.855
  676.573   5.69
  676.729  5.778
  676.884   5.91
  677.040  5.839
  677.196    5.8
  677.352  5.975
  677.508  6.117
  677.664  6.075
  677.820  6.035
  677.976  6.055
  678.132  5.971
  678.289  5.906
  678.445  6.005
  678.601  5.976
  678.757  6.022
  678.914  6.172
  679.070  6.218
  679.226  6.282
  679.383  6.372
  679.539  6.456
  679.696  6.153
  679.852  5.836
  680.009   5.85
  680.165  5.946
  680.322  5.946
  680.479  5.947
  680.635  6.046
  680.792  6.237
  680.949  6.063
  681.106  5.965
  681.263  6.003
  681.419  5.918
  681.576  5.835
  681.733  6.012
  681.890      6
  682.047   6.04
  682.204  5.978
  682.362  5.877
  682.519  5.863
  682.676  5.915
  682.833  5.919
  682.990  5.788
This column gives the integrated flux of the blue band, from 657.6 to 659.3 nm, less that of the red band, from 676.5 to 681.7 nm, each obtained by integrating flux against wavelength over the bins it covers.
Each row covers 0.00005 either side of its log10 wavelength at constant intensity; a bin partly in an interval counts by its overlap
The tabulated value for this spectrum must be -21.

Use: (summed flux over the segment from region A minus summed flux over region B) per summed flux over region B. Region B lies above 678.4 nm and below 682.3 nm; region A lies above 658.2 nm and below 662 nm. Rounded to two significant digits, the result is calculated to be -0.045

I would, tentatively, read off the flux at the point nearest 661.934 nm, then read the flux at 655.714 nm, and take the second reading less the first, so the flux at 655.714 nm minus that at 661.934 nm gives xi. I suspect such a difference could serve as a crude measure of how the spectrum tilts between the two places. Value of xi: 1.44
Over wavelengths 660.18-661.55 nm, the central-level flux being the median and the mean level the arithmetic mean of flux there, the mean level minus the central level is -0.25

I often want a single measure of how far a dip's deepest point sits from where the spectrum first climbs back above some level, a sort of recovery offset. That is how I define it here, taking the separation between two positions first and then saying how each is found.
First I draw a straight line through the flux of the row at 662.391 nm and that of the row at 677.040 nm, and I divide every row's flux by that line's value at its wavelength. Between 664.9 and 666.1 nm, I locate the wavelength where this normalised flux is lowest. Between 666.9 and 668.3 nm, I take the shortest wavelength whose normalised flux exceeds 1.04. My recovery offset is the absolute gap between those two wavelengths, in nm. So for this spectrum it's 0.92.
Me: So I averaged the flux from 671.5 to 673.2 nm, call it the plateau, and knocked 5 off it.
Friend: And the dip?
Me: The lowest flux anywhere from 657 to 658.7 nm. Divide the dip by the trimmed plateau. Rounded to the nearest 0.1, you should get 6.3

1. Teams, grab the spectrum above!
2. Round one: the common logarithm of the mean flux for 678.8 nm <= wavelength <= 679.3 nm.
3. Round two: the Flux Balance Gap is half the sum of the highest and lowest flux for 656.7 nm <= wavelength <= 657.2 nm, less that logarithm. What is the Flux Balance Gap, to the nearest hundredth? 5.40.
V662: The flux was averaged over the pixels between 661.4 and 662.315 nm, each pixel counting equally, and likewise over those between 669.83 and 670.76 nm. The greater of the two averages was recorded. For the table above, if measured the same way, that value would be 6.07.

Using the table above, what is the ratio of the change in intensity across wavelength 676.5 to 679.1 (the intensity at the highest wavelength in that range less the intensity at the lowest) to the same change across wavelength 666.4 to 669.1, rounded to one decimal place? -1.6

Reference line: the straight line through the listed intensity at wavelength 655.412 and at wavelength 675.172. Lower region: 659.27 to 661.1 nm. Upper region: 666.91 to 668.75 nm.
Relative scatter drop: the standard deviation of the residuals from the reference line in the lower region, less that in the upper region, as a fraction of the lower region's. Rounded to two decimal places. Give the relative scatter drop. 0.49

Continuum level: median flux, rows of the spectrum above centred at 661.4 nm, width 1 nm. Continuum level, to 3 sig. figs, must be 4.86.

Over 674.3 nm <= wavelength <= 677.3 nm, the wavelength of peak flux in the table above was 674.861 nm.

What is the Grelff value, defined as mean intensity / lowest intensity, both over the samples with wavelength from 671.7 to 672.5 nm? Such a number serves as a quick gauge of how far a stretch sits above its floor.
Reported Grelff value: 1.009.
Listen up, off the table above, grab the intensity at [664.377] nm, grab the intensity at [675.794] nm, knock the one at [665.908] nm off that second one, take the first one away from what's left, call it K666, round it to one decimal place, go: -5.8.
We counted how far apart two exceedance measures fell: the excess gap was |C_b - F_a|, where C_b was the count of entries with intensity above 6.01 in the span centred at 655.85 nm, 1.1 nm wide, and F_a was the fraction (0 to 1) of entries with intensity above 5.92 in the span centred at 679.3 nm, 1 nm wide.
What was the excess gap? 5.0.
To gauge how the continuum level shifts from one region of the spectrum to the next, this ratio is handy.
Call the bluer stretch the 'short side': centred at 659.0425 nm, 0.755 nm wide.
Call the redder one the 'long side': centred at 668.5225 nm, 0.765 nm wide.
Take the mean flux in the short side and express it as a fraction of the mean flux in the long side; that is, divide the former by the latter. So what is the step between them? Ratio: 1.05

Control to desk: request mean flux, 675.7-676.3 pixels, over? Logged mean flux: 5.78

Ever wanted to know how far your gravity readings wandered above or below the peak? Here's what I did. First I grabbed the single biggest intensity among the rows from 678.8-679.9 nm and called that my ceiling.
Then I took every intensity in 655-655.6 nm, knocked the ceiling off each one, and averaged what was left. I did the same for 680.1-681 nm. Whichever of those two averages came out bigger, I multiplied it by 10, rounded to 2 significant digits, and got -4.2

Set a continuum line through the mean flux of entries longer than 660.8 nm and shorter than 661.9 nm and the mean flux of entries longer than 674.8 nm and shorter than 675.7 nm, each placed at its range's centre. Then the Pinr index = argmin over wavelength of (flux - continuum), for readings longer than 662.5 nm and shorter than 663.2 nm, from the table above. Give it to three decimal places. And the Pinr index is 662.544 nm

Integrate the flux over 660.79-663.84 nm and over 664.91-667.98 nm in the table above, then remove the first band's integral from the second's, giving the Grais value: 2.0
